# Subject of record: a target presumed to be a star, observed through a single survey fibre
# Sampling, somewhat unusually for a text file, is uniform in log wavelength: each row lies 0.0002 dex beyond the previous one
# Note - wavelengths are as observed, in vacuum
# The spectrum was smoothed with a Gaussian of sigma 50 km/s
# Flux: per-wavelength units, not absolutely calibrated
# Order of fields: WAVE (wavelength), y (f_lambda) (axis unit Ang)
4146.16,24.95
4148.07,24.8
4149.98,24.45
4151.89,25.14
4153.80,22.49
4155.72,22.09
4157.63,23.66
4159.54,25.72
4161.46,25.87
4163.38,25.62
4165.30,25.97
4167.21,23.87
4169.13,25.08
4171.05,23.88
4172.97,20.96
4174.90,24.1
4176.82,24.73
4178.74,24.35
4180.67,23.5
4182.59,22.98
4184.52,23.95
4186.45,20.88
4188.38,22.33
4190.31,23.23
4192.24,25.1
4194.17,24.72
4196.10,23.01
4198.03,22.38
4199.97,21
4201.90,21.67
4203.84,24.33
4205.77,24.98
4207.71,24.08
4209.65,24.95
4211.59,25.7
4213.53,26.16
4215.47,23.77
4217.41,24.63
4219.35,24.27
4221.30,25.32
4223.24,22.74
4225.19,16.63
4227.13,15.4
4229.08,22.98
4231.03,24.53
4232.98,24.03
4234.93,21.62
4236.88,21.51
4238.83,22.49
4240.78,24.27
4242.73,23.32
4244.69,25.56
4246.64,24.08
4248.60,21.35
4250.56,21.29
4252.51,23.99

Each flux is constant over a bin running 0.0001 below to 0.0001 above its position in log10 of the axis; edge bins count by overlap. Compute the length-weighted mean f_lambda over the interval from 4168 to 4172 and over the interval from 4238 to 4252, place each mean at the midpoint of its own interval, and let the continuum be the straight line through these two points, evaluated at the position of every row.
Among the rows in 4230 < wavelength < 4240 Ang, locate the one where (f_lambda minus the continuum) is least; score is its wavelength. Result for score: 4236.88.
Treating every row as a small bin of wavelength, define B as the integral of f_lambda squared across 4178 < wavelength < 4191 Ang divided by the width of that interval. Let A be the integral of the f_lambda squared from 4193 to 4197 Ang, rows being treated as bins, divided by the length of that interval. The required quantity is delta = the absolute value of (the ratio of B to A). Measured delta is 0.923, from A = 574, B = 530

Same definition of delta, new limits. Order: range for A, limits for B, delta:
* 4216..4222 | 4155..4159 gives 0.892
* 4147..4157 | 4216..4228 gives 0.851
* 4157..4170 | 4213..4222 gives 0.968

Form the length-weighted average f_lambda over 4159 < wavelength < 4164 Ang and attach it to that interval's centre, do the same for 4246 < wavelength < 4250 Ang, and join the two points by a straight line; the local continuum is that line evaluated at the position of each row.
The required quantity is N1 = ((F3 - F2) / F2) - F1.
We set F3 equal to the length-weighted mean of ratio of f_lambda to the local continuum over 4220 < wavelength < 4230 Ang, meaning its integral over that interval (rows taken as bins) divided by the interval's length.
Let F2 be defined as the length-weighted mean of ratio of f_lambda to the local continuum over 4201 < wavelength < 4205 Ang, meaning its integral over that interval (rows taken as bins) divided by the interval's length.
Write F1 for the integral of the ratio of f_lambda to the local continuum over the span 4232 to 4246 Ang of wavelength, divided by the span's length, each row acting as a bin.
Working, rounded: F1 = 1.02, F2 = 0.96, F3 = 0.89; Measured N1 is -1.10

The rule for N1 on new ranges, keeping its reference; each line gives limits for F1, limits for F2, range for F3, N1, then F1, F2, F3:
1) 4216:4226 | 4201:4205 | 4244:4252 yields -0.90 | 0.97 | 0.96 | 1.03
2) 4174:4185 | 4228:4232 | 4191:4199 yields -1.00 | 0.96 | 1.02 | 0.97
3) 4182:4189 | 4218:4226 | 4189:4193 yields -0.89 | 0.91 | 0.96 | 0.97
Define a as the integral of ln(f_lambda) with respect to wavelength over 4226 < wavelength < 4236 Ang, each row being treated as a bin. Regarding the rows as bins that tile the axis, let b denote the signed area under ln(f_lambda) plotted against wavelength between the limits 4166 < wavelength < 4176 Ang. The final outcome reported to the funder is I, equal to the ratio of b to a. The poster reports 1.034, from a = 30.61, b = 31.6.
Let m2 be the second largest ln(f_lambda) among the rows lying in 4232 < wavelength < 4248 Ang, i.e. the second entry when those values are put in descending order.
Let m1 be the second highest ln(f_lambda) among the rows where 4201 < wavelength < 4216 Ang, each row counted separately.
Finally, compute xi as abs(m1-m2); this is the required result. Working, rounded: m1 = 3.25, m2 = 3.19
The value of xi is 0.057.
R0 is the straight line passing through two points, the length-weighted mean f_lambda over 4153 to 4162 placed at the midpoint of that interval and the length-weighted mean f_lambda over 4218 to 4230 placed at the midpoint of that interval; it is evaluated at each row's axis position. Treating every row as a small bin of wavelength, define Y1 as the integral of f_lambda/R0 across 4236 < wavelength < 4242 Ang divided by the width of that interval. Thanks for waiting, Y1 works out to 1.10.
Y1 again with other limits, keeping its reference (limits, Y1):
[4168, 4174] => 1.00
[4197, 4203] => 0.98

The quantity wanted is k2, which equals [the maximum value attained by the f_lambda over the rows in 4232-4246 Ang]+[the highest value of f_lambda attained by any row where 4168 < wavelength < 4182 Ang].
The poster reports 50.6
